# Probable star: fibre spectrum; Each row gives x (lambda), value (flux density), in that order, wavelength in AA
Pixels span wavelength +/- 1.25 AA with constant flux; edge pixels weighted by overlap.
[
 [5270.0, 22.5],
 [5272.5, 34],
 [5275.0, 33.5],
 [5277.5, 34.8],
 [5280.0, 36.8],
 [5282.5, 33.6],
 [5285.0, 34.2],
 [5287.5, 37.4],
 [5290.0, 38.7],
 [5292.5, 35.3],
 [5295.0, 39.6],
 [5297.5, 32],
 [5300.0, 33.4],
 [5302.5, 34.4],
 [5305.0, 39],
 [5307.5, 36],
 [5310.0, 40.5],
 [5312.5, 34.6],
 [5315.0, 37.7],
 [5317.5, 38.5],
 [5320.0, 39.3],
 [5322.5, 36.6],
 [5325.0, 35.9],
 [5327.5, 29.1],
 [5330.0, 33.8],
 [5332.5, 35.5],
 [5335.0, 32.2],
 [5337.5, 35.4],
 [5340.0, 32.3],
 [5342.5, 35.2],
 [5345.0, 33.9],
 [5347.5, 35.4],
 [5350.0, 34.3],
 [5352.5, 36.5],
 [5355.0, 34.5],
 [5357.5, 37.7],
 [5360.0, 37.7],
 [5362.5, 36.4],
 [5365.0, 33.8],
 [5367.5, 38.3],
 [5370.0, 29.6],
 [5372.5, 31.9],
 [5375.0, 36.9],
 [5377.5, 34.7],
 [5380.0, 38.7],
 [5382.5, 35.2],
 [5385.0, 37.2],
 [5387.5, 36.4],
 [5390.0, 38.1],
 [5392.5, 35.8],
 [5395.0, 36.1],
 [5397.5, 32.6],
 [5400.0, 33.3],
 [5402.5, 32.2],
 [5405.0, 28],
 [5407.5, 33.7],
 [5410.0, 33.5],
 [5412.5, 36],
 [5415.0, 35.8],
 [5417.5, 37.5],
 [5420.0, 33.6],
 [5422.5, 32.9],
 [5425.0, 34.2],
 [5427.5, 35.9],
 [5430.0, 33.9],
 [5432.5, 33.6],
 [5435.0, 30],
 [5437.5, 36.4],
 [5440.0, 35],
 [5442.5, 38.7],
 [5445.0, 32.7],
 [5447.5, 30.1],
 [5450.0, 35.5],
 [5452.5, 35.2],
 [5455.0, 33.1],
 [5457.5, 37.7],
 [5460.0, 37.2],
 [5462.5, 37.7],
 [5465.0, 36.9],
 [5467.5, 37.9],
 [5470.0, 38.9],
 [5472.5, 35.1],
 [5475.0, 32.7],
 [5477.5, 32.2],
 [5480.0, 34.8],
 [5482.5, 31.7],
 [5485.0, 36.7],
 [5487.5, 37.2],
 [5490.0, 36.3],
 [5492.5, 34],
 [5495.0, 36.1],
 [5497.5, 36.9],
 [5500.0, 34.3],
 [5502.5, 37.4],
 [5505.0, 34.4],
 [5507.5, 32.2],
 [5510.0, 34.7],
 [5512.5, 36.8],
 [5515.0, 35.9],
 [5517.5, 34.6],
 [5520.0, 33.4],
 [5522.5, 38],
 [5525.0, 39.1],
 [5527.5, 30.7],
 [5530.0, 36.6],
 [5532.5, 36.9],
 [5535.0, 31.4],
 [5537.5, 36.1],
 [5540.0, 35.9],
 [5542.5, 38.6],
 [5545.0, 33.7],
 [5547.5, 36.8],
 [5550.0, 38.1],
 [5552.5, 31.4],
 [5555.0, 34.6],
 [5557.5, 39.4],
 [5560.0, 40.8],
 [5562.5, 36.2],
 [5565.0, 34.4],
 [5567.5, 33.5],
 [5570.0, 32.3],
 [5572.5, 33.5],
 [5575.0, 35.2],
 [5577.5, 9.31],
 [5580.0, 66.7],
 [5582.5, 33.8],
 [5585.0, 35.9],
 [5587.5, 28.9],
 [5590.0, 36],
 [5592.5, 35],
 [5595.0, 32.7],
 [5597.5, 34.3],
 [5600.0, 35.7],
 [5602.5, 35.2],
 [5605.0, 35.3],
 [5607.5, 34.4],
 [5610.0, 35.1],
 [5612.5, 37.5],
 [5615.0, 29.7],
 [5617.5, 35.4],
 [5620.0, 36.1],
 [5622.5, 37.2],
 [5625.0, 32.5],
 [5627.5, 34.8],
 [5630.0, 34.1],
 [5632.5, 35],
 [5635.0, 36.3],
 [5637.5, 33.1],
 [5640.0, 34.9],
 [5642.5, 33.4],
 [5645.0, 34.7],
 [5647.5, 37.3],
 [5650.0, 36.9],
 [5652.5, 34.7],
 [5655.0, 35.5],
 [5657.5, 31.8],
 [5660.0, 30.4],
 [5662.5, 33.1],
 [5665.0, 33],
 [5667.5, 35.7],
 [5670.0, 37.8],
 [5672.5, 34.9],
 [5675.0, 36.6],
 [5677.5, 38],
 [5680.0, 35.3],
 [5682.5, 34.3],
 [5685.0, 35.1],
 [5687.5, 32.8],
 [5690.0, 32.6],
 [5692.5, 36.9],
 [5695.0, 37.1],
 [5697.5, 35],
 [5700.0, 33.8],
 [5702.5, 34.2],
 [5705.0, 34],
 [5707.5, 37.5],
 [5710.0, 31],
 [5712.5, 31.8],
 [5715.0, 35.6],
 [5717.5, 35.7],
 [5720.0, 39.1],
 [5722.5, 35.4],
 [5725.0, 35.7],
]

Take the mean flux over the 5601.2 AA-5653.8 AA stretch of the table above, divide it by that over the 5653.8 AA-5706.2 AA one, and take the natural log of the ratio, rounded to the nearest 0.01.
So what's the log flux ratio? 0.01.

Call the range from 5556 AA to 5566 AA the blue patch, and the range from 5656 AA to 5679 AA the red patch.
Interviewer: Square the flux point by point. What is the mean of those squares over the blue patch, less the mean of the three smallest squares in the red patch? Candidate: 420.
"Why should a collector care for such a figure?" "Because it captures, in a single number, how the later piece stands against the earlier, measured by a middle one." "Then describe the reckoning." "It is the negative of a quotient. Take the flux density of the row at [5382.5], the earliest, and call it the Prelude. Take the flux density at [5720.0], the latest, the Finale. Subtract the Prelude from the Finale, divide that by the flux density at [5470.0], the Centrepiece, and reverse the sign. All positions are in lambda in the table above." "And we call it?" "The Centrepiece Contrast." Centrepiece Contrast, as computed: -0.10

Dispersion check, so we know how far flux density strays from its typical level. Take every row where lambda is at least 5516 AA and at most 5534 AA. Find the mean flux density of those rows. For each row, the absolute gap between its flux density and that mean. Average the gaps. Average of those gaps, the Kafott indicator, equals 2.3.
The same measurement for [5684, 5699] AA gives 1.5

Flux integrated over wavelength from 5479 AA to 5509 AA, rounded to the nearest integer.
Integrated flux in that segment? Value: 1055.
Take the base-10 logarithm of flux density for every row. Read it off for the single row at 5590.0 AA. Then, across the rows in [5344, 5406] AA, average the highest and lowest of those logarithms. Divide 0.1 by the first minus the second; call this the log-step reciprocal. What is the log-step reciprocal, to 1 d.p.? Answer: 2.6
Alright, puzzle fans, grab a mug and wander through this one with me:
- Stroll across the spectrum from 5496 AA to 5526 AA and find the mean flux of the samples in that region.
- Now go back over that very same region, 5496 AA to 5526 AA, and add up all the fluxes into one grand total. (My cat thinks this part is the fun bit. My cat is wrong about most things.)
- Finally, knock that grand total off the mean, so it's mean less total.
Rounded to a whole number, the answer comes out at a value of -392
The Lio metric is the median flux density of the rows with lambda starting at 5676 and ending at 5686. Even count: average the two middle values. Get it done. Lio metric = 35.2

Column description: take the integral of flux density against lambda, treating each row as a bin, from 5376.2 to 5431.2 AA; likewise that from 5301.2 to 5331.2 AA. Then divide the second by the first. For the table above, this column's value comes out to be 1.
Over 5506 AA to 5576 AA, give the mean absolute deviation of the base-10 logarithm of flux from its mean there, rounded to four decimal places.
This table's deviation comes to 0.0262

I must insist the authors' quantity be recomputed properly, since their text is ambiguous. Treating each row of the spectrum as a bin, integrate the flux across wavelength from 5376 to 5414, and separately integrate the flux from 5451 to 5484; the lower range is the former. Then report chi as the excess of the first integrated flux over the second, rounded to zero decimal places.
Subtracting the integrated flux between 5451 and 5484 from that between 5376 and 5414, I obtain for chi 151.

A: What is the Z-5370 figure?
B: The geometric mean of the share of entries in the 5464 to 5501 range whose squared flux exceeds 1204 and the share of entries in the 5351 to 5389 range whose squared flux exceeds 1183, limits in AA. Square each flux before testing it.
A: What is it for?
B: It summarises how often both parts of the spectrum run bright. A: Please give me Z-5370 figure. 0.73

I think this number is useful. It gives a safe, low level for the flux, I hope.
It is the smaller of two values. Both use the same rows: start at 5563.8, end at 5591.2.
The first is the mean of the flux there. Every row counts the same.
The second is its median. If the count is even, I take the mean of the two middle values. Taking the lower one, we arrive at 33.8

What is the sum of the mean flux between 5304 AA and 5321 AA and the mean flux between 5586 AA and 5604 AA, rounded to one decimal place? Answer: 71.9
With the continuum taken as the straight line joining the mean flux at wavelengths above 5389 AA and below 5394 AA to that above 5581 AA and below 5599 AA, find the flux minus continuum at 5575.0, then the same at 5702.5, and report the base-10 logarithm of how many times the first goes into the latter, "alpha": 0.3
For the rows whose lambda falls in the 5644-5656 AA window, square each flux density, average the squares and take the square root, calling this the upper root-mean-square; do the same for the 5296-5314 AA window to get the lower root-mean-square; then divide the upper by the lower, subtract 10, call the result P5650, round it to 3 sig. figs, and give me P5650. -9.00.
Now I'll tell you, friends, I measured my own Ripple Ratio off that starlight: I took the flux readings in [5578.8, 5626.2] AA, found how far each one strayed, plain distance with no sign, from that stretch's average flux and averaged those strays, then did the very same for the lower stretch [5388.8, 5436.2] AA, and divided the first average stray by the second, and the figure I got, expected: 1.92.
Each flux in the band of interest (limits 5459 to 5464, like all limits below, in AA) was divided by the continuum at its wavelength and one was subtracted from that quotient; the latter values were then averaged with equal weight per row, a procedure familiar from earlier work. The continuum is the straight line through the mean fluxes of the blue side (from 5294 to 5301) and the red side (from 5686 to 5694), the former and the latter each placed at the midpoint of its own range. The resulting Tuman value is 0.08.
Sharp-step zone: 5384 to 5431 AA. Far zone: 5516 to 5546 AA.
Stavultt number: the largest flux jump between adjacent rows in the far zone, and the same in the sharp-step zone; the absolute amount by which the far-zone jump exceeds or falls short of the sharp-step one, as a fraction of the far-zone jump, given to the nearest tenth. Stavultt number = 0.3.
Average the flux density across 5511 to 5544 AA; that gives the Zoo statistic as 35.7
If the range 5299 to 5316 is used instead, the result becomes 36.5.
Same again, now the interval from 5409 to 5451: 34.4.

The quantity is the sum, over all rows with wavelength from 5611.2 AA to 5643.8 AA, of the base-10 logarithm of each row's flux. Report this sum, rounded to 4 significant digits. 20.00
